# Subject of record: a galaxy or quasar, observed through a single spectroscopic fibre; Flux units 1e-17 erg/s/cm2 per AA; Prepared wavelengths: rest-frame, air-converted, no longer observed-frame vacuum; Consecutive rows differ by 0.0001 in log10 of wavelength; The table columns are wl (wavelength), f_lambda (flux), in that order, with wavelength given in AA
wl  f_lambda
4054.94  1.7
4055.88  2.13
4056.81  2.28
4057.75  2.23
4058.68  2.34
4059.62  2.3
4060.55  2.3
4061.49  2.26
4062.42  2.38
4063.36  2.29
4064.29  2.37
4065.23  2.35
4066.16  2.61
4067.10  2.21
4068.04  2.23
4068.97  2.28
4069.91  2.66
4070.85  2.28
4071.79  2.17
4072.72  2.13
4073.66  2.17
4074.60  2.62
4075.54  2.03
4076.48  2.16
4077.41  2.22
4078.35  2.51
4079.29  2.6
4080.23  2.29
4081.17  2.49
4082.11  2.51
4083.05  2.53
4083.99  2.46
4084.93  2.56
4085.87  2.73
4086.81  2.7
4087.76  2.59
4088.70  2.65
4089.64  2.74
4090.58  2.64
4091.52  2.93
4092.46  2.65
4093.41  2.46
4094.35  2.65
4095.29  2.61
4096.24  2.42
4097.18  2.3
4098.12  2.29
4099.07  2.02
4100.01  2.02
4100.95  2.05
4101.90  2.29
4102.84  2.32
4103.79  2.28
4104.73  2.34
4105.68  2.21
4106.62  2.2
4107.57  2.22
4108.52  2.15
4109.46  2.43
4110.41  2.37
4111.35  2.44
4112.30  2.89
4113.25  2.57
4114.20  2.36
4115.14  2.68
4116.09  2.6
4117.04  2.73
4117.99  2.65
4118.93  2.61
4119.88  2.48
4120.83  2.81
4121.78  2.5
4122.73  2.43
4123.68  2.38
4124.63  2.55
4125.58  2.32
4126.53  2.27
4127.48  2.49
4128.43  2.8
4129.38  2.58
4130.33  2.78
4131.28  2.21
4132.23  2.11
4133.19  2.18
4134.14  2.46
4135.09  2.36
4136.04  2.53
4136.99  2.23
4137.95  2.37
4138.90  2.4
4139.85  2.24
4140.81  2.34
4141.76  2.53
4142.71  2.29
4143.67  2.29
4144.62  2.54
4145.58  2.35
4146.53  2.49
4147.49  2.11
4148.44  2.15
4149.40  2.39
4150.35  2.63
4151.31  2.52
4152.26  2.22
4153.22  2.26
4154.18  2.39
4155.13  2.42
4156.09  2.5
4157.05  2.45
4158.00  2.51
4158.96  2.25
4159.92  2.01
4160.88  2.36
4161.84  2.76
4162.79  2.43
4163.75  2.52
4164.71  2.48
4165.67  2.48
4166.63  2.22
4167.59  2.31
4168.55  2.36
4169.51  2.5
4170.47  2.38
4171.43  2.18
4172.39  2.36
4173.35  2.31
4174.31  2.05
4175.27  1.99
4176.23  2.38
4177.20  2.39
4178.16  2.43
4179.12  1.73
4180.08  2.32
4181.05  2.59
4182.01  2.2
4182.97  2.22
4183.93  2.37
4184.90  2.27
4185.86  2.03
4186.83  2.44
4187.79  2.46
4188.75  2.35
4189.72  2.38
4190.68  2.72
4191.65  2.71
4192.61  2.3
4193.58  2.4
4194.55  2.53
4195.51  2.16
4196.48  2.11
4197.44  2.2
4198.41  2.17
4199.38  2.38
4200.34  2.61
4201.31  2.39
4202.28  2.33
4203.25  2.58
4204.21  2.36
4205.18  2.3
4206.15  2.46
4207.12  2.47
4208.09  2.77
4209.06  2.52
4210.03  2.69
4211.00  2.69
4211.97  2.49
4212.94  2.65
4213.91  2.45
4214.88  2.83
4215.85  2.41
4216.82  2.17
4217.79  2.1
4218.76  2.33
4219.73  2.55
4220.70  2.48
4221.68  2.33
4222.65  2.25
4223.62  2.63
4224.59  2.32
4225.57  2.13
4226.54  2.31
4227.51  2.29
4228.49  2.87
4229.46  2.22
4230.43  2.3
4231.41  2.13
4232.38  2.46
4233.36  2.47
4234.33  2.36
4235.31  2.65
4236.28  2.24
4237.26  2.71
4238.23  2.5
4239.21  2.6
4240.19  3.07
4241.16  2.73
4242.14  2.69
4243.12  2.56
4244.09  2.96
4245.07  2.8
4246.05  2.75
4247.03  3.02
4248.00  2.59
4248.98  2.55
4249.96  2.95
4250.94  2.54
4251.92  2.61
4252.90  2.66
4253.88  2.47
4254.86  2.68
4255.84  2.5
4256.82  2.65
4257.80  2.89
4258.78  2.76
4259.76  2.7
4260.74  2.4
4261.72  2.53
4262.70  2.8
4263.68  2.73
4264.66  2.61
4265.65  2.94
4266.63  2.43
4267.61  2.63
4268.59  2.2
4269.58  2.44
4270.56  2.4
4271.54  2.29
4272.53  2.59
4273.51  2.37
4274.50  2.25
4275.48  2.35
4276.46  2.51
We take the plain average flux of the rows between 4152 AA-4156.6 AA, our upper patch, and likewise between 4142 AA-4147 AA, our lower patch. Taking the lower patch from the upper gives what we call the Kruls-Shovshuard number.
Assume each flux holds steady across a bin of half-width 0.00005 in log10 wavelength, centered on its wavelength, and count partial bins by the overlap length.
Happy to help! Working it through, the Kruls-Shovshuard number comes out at 0.0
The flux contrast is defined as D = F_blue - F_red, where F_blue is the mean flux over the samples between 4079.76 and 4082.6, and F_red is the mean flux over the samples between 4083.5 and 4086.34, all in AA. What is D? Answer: -0.15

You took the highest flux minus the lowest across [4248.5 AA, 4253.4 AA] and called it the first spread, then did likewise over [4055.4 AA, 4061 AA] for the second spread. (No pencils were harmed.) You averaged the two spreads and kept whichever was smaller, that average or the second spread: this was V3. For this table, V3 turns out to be 0.21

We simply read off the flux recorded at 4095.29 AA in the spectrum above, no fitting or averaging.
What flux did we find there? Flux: 2.61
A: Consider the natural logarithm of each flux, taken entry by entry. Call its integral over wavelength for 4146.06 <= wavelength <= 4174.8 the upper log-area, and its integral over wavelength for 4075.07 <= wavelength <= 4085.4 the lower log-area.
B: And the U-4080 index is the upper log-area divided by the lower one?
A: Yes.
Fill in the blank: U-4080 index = 2.7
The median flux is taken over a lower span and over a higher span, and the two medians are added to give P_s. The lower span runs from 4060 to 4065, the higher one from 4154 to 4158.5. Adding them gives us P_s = 4.75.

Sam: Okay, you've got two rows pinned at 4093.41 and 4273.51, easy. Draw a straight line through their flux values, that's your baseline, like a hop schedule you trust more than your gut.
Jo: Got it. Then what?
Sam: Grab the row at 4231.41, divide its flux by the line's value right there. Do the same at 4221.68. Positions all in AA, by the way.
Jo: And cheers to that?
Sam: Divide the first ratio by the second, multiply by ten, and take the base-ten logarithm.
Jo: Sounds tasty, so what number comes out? 0.96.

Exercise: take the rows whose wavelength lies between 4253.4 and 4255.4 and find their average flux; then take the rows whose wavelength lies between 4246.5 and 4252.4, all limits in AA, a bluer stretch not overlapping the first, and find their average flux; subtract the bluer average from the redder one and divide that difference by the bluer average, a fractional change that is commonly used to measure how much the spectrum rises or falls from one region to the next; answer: -0.05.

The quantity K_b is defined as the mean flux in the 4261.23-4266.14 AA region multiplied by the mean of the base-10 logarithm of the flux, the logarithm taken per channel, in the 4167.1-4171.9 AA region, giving 1.01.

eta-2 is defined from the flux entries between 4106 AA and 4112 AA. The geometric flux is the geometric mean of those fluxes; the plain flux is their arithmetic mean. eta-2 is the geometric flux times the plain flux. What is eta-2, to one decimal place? 5.3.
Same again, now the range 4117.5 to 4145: 5.9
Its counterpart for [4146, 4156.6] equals 5.6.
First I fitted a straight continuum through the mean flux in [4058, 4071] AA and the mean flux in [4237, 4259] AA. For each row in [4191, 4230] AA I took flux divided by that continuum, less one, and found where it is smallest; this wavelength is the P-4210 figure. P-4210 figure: 4217.79 AA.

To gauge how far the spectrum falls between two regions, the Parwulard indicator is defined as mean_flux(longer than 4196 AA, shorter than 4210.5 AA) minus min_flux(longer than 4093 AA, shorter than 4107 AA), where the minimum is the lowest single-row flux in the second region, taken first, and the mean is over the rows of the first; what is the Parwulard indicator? 0.40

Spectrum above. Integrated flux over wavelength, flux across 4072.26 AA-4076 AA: 8.4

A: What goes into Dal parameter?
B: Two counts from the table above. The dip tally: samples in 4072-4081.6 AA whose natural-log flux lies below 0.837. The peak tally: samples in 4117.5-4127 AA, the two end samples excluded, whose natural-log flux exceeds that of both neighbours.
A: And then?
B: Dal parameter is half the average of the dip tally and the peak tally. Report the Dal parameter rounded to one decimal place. 2.0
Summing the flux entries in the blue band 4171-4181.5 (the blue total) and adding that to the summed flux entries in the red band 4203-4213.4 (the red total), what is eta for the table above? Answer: 53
